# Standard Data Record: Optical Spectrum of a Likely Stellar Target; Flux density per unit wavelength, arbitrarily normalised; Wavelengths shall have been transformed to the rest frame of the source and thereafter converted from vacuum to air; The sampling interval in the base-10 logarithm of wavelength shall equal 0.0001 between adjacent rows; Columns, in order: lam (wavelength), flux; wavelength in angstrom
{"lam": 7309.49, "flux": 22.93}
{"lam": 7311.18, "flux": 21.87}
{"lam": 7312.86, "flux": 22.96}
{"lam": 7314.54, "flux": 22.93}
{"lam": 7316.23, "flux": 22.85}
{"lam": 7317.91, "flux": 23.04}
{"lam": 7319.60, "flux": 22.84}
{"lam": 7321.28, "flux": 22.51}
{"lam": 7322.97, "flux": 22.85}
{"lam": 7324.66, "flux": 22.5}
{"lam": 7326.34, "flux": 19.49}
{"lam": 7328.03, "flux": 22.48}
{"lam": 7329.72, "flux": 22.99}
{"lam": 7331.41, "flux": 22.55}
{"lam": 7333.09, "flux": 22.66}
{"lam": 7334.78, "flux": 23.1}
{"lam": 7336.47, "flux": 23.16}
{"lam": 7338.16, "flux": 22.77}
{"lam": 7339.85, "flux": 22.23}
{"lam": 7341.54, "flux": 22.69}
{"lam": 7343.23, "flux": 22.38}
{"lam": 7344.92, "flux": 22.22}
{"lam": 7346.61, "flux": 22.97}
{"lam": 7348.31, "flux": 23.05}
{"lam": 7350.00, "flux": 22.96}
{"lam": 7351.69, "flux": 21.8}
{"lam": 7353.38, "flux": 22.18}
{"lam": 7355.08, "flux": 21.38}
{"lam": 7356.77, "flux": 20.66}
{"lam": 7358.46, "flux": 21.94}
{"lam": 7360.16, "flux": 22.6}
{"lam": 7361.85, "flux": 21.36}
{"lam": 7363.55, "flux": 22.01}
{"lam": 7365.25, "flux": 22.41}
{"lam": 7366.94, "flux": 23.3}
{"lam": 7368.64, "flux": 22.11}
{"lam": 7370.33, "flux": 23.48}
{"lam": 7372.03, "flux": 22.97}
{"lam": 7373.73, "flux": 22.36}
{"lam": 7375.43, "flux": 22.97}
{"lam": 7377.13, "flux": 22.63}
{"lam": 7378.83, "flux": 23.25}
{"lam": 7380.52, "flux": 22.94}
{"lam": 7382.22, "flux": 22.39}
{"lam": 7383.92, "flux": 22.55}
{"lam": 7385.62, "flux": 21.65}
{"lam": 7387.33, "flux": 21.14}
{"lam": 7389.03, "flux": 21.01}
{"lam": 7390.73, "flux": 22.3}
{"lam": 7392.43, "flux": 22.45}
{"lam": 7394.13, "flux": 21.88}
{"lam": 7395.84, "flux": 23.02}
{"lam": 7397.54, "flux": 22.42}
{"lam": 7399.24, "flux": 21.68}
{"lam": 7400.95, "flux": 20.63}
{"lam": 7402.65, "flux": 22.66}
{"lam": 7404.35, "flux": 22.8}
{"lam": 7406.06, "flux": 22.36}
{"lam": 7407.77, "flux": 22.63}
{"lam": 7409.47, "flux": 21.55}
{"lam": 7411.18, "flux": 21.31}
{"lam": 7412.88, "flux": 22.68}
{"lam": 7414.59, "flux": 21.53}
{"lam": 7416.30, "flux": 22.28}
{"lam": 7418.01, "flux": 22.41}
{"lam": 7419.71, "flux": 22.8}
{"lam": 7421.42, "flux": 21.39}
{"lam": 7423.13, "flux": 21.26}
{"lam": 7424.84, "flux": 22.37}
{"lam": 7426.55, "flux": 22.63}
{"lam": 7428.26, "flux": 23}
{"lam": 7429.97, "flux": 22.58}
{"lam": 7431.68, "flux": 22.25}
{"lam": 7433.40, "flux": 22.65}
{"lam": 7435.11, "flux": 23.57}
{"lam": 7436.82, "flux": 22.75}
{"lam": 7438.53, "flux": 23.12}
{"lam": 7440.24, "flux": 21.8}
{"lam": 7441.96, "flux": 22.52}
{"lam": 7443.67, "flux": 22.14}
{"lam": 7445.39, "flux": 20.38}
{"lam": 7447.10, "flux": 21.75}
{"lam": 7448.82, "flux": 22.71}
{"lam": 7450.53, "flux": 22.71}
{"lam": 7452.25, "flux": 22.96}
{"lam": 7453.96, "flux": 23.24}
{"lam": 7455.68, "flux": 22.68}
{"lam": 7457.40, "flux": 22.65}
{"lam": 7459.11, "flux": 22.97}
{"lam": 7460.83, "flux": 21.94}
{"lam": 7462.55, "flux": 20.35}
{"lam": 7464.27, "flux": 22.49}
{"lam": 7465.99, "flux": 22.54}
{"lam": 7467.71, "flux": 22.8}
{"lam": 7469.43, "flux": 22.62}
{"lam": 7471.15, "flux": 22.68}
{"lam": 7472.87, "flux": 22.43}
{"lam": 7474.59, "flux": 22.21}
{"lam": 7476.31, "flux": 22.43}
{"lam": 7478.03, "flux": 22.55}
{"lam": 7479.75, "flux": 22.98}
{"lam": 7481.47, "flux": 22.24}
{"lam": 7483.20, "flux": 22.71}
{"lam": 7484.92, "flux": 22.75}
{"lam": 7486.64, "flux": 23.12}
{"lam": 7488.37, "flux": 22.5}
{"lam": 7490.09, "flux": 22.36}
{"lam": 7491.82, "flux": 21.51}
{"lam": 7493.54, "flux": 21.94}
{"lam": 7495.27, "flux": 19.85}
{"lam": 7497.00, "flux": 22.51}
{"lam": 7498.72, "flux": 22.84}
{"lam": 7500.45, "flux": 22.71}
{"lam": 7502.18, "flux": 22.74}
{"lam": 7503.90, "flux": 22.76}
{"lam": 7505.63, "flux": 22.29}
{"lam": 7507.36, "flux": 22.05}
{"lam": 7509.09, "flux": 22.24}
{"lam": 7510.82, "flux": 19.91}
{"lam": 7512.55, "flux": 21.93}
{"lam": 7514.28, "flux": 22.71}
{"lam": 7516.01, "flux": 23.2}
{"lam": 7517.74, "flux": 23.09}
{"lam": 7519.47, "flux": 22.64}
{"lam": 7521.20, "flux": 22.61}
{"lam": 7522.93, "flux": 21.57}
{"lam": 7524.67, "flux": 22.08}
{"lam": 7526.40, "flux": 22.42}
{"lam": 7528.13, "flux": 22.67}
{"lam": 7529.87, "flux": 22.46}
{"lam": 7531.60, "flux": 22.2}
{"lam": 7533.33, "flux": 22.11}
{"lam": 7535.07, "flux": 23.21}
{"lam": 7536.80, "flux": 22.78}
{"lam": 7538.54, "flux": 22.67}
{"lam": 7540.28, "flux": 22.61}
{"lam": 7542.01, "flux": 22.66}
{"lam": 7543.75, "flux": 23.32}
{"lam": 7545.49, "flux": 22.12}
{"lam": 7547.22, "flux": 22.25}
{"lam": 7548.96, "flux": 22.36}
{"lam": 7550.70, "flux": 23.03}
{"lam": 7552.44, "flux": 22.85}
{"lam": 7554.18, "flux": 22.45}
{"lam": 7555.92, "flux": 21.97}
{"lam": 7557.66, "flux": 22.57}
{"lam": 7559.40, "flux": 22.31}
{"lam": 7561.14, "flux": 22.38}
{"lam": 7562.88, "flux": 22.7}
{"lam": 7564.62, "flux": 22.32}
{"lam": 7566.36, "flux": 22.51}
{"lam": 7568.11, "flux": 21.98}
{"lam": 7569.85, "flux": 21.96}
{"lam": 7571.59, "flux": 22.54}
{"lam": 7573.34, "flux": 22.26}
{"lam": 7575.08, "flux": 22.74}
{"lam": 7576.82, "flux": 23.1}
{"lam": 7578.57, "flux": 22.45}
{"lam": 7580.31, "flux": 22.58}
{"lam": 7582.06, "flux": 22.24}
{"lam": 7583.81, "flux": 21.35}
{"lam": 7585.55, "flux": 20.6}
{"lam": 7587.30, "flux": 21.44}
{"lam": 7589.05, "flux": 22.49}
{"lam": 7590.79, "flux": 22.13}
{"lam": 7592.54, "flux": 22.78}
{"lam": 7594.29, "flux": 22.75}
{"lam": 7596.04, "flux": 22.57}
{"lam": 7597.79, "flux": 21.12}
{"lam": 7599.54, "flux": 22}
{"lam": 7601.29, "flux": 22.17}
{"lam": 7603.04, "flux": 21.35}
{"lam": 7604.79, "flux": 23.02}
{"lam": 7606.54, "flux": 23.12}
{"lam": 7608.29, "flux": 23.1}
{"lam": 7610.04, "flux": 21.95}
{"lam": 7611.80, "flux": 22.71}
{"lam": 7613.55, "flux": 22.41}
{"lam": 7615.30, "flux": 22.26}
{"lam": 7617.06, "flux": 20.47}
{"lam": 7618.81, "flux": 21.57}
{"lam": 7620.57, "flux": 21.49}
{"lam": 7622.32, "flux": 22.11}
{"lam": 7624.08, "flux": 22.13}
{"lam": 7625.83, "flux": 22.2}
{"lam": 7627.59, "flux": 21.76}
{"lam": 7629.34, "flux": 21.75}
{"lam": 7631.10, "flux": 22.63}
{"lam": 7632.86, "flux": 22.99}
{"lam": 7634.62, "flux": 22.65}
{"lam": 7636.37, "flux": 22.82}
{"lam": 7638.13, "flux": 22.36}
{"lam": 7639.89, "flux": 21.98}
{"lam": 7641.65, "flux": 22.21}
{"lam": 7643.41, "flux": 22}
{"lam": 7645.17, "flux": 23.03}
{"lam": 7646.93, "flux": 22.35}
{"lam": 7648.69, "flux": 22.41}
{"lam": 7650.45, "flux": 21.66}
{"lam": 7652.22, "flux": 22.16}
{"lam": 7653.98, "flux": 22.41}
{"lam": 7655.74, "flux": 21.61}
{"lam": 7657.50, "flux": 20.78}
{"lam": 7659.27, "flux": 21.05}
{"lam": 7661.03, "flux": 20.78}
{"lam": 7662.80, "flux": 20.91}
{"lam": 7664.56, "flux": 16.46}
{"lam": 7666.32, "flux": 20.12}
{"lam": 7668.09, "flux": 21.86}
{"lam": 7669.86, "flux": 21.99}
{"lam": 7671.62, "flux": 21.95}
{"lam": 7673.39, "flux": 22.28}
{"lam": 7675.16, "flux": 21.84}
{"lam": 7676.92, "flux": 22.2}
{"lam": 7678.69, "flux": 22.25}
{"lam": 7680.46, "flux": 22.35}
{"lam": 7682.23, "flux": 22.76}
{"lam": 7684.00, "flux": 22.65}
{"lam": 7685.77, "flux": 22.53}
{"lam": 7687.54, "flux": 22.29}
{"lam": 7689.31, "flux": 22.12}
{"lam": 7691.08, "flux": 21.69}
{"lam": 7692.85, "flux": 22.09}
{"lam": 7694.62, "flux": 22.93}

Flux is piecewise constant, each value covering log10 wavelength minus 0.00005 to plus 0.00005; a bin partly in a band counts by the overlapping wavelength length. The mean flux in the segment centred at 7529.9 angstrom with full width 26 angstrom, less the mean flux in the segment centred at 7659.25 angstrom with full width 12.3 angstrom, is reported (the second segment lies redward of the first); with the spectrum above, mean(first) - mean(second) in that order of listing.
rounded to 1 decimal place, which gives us 1.9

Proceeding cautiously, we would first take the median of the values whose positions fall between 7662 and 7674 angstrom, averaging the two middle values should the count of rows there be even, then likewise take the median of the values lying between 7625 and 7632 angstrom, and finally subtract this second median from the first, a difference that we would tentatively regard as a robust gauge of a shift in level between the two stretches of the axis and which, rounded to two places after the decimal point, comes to -0.12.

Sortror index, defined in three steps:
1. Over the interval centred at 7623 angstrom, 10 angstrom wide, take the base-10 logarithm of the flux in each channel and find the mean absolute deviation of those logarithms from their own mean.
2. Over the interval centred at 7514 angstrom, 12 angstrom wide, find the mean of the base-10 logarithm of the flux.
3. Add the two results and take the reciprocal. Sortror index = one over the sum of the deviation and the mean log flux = 0.740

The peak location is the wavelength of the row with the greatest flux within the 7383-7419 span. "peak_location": 7395.84 angstrom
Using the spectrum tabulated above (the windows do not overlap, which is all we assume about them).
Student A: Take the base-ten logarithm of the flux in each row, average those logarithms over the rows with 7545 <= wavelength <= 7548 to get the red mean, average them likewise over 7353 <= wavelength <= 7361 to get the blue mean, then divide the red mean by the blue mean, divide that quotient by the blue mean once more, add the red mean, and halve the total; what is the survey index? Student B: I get 1.05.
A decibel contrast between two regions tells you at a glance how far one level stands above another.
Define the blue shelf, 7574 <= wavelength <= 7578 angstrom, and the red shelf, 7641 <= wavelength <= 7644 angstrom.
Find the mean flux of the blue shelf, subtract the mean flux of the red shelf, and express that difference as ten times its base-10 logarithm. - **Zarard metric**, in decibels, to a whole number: -1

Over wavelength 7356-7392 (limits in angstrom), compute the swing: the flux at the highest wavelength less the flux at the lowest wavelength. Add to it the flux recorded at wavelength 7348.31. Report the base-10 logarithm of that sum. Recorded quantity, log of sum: 1.39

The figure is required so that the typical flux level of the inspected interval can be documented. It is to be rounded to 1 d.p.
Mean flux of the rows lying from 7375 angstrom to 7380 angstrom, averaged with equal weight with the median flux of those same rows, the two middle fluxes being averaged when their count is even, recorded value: 23.0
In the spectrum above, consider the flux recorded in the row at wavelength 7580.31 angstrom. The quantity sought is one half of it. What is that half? 11.3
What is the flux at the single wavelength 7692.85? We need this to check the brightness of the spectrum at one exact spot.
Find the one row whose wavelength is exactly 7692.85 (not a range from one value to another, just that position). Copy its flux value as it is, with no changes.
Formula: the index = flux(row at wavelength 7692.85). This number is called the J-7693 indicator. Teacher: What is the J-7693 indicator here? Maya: 22.09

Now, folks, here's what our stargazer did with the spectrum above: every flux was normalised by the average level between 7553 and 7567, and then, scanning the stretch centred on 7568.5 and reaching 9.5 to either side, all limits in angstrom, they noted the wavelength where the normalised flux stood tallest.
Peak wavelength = 7576.82 angstrom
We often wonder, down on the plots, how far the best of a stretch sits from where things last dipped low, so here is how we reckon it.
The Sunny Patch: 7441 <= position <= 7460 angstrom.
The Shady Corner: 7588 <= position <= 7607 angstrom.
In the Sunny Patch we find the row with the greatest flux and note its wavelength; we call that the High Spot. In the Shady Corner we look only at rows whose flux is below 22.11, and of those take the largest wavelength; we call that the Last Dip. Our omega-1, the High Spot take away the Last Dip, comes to -149.1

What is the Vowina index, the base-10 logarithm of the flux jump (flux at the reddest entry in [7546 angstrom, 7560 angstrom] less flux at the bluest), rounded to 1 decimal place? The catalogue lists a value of -1.2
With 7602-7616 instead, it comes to 0.0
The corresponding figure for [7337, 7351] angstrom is -0.7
